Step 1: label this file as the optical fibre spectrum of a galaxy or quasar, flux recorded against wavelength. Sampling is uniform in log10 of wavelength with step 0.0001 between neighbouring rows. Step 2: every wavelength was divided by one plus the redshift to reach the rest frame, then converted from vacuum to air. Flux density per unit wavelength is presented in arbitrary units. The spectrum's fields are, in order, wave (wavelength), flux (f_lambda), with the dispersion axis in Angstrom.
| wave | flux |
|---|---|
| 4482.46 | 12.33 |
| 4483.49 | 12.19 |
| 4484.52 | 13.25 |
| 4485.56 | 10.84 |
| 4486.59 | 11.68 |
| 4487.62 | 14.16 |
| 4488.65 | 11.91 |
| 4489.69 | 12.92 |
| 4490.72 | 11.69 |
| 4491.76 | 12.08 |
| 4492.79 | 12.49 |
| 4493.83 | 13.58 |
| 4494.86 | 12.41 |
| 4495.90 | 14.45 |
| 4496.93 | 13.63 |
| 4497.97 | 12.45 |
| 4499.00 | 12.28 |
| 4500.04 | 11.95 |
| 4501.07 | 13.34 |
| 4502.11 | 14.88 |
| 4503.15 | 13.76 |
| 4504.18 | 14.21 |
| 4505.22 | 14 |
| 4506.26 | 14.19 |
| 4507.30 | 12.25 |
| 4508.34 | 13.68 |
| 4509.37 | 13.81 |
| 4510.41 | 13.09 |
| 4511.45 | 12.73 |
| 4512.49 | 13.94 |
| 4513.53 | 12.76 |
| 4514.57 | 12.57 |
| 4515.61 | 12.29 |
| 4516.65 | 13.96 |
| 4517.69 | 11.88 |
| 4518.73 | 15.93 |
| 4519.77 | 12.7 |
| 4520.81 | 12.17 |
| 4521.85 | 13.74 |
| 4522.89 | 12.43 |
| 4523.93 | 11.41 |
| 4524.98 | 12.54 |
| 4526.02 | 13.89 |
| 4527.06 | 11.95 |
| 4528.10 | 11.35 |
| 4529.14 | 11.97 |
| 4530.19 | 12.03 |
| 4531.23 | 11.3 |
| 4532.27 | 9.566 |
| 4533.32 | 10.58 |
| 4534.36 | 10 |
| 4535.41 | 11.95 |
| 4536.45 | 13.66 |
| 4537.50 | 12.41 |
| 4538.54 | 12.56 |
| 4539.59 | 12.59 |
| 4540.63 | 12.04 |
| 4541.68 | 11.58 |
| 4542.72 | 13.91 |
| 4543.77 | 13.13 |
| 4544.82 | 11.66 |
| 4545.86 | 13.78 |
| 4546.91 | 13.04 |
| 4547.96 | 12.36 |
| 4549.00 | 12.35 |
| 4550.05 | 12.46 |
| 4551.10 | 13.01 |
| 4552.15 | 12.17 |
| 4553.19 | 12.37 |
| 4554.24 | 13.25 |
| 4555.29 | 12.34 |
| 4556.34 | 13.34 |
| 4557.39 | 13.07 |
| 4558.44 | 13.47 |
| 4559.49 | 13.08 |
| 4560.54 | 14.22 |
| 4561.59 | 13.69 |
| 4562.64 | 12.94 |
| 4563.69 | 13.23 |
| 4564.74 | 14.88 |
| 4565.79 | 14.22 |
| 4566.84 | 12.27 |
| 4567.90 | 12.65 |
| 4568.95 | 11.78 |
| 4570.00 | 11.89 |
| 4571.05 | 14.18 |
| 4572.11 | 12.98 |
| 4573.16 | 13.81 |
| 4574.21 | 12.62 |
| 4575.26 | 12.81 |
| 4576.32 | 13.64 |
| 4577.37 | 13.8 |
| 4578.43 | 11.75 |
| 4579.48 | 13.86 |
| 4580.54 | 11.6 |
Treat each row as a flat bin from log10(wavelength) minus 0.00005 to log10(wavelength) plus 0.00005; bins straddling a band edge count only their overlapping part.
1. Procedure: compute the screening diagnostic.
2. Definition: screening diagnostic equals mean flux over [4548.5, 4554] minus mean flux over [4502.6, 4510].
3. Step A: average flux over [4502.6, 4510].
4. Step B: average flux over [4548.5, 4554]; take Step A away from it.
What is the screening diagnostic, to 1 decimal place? -1.2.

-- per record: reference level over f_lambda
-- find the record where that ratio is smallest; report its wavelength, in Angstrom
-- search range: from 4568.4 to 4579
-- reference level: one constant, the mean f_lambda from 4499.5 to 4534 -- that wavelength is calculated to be 4571.05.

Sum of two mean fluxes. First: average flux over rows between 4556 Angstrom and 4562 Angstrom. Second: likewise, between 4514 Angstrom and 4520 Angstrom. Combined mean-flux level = 26.7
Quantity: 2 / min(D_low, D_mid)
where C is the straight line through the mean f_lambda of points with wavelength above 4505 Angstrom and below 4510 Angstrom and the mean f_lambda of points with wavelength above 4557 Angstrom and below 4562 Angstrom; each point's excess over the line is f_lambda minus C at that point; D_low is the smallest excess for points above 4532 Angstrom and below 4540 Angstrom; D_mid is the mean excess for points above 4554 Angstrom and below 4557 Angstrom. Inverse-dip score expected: -0.50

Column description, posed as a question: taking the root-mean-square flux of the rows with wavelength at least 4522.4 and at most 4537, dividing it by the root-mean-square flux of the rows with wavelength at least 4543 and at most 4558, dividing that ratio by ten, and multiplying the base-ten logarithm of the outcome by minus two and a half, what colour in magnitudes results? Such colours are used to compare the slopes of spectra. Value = 2.58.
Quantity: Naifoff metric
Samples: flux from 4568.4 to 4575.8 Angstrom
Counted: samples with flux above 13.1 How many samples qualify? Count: 2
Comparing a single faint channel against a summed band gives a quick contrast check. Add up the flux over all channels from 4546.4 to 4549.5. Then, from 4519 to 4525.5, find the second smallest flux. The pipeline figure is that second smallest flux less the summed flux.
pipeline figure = -26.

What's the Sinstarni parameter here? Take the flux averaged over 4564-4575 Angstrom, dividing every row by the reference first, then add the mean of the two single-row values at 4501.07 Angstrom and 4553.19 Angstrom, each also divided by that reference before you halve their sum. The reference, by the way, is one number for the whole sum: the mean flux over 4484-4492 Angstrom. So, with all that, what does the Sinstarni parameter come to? 2.11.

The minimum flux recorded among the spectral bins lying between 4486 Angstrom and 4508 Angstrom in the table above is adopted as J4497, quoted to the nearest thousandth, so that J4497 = 11.680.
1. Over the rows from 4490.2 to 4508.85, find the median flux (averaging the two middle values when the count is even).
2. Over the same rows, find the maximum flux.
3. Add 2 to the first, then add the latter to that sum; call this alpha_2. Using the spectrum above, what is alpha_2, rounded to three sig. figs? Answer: 30.3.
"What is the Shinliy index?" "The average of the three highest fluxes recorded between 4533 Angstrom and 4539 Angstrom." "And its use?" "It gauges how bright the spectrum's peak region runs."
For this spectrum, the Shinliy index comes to 12.9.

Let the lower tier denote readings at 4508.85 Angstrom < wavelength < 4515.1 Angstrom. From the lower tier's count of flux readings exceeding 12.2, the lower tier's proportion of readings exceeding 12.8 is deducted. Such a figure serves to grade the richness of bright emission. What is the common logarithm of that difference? 0.74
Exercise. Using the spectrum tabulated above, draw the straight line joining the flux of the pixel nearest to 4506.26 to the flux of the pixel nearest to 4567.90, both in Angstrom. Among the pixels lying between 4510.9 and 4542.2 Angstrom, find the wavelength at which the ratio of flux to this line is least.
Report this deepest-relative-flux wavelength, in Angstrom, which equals 4532.27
